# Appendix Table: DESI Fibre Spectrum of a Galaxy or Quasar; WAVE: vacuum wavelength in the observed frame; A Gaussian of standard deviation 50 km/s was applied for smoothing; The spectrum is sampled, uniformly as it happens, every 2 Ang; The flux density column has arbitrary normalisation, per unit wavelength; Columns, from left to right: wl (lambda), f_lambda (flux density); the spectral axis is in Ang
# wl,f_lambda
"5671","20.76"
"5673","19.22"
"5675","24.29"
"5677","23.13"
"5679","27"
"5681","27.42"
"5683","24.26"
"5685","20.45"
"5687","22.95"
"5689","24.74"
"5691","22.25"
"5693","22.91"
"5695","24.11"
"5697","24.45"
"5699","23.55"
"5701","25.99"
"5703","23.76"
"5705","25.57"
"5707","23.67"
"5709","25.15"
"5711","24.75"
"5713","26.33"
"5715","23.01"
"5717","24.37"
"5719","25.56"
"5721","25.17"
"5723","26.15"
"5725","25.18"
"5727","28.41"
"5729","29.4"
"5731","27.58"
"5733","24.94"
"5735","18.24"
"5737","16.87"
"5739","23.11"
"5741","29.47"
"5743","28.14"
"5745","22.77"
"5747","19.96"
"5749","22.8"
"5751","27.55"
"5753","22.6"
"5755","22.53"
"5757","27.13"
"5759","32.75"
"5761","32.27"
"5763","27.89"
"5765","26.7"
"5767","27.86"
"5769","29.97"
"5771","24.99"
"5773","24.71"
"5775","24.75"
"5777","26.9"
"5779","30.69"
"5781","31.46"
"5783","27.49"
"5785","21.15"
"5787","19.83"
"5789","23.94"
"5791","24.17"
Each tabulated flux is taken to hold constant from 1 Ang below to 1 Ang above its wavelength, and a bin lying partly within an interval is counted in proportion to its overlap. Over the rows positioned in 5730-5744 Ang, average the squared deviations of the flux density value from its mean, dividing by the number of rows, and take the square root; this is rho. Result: 5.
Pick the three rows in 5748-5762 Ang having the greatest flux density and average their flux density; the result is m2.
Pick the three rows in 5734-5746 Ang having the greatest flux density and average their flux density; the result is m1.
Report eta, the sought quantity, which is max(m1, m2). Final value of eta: 30.9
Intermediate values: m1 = 26.9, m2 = 31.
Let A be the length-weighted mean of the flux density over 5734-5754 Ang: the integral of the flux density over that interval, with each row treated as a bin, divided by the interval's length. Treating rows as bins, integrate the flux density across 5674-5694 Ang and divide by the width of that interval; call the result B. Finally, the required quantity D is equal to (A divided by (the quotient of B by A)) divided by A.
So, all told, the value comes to 0.97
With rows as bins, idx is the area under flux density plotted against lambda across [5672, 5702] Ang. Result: 713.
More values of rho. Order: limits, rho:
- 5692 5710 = 1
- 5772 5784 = 3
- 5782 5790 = 3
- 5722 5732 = 2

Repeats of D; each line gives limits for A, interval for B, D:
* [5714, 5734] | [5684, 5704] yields 1.10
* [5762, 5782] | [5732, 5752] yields 1.18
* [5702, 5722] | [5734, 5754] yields 1.07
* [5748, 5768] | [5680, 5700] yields 1.14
